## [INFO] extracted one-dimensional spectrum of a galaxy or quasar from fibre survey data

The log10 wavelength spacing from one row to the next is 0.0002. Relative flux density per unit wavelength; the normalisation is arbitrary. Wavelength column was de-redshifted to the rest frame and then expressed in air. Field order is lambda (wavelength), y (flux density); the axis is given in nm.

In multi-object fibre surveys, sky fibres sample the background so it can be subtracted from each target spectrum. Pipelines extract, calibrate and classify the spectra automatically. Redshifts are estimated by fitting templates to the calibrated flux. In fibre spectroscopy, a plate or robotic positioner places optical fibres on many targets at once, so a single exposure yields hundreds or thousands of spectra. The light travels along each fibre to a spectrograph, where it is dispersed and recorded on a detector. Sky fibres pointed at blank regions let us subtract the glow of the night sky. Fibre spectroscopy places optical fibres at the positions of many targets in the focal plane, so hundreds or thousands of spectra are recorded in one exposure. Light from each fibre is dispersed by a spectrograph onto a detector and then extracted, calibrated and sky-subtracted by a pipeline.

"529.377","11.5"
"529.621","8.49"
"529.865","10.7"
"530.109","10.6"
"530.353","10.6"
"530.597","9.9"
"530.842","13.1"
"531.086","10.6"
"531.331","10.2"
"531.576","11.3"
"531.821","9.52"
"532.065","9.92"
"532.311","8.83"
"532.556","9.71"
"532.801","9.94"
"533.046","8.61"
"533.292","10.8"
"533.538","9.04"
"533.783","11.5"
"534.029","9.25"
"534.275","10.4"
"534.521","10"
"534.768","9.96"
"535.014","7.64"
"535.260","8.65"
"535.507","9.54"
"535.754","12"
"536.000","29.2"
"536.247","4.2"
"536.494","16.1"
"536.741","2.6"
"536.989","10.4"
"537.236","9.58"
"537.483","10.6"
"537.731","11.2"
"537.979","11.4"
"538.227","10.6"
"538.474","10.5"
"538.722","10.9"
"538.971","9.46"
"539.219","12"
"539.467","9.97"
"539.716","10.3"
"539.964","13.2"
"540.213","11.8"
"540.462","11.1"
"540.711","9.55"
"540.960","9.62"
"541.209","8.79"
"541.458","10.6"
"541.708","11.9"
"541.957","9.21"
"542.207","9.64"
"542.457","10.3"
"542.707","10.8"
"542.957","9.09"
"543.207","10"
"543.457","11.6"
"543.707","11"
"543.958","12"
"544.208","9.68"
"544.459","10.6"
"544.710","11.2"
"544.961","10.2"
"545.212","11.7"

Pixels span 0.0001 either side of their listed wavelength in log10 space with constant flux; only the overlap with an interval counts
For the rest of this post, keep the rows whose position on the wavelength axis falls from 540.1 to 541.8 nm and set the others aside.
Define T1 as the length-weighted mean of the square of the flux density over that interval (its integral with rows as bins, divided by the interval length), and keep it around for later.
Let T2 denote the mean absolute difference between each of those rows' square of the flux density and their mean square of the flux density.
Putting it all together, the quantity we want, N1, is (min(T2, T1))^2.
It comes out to 425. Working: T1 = 110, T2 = 21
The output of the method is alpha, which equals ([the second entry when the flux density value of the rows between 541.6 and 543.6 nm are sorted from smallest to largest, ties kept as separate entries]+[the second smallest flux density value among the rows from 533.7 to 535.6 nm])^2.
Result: 319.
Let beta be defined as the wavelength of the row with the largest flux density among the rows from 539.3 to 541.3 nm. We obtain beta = 539.964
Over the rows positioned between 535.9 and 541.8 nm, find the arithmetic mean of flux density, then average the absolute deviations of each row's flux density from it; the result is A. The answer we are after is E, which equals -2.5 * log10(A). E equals -0.9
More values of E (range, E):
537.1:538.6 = 0.9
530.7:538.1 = -0.8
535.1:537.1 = -1.9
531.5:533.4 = 0.4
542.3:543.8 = 0.4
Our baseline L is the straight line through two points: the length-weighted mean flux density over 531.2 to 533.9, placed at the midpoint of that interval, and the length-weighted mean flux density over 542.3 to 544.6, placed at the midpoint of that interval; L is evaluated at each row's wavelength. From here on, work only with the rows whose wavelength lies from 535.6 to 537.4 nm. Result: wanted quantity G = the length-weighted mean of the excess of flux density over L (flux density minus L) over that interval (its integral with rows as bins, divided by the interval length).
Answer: 1.77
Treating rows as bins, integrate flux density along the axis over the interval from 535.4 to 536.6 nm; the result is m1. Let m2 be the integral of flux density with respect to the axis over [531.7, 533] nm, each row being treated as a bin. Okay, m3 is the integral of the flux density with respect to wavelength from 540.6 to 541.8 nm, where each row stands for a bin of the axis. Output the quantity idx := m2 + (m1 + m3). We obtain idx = 41.6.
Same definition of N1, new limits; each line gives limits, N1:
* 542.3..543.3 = 101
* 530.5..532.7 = 371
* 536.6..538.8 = 544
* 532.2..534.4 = 238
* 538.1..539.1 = 83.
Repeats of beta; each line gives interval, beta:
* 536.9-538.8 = 537.979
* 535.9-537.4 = 536.000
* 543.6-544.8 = 543.958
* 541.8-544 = 543.958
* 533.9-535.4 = 534.275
